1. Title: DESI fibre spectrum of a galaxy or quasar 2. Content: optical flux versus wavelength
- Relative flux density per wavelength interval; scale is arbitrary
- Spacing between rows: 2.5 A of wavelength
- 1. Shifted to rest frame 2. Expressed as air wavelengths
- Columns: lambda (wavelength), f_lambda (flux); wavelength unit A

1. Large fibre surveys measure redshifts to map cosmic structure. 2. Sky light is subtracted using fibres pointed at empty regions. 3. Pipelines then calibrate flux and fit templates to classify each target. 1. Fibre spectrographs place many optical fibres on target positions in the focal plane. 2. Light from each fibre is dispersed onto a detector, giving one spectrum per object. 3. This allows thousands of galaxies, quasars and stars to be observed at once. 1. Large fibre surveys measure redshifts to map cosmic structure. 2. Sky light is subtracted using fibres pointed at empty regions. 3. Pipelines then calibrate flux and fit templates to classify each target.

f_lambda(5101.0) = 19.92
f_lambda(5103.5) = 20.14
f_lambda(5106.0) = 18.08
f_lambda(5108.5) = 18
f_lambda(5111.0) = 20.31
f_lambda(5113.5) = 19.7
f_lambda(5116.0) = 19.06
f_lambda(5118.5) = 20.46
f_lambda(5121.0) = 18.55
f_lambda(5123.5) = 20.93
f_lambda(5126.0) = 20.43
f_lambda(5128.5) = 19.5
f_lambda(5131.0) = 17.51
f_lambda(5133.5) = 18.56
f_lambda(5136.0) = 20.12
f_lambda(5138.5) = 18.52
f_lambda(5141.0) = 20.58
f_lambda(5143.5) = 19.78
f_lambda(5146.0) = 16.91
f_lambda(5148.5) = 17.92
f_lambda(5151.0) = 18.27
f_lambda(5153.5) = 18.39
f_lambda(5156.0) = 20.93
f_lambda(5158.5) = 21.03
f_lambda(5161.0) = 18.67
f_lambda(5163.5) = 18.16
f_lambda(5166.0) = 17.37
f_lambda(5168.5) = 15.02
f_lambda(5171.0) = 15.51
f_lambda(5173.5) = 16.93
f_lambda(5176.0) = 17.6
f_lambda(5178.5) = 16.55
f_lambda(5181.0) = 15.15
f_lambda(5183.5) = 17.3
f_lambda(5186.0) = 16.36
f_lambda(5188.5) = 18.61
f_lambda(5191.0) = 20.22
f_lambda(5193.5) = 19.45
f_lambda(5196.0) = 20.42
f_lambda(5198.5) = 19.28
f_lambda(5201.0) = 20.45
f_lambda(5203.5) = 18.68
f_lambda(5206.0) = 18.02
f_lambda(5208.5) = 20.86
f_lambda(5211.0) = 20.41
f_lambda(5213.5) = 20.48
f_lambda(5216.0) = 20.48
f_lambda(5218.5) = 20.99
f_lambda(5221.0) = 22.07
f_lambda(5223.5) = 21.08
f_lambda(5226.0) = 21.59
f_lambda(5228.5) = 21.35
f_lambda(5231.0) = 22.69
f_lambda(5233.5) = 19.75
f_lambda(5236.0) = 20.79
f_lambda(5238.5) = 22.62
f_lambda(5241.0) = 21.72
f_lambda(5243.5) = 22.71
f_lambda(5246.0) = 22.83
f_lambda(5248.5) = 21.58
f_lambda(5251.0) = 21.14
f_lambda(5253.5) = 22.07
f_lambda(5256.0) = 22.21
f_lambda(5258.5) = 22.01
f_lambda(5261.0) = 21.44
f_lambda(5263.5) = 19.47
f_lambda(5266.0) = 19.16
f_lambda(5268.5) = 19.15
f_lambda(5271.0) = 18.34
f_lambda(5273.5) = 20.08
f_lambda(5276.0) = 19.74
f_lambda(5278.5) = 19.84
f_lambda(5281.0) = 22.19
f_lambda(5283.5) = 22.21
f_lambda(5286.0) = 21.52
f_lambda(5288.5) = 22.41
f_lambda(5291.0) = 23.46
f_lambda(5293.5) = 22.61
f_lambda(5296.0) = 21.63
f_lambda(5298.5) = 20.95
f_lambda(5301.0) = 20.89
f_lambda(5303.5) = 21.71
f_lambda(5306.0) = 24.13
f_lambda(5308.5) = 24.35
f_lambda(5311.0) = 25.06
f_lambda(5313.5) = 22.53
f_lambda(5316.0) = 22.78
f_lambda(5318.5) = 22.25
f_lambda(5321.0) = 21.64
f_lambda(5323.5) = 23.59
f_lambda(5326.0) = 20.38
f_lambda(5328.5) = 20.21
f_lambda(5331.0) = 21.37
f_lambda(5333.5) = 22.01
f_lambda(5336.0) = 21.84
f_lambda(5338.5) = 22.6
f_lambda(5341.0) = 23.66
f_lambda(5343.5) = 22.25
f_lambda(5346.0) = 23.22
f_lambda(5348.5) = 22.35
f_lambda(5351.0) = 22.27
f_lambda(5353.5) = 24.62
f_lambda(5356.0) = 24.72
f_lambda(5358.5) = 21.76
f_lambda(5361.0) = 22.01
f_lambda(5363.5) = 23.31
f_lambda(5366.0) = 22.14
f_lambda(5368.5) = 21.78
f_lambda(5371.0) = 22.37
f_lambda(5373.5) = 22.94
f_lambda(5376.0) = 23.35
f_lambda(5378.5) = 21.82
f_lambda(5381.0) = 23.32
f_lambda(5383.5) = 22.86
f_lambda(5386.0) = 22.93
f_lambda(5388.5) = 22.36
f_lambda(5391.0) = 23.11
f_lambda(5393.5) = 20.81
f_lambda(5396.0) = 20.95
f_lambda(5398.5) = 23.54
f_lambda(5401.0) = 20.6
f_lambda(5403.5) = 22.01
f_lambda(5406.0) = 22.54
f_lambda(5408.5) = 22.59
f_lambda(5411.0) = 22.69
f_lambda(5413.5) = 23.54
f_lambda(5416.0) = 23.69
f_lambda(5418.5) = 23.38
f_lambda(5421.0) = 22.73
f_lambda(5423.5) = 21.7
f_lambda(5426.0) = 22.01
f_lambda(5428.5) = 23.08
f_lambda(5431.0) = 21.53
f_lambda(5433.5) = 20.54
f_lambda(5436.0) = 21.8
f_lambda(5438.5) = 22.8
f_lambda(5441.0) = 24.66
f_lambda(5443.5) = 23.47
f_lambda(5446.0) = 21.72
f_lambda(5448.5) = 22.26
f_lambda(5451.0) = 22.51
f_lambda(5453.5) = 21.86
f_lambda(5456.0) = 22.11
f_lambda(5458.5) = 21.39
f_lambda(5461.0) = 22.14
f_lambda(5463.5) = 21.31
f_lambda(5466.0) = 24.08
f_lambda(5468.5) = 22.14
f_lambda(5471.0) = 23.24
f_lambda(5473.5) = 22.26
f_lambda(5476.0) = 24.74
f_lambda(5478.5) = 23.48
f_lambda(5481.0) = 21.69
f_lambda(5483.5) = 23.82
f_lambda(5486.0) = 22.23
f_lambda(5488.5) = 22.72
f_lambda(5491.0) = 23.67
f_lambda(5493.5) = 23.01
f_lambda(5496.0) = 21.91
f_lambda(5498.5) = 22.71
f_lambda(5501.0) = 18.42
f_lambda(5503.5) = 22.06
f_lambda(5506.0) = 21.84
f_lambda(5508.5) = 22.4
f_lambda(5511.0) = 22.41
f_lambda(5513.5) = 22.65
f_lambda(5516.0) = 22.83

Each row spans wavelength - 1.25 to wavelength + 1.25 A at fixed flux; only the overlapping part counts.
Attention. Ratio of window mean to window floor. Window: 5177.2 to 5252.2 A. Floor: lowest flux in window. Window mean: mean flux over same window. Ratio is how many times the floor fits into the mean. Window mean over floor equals 1.33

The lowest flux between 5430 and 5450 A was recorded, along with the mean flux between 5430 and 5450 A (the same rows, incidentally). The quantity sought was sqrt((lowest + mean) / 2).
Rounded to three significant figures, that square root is 4.63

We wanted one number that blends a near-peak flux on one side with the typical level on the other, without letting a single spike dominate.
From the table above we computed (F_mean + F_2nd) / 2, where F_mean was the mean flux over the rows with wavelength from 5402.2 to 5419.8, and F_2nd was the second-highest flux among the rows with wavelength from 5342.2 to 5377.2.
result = 23.8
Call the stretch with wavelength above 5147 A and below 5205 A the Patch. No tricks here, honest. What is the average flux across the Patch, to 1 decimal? 18.2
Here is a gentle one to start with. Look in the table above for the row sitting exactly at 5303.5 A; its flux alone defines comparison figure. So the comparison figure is 21.71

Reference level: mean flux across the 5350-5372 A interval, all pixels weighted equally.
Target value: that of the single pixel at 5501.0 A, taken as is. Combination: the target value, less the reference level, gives -4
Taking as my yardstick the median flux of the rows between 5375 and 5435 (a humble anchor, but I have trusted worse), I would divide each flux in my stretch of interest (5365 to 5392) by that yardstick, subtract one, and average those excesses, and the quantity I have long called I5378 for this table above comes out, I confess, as 0.000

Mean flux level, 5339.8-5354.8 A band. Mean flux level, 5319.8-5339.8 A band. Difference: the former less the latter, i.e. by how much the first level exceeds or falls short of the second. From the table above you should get 1.4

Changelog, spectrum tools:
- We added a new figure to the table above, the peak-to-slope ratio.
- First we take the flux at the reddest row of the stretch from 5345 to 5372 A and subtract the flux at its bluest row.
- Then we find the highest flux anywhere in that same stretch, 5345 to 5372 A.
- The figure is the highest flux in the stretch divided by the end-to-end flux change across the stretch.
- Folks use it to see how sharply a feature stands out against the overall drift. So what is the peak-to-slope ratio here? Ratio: -29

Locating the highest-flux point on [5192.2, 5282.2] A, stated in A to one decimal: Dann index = 5246.0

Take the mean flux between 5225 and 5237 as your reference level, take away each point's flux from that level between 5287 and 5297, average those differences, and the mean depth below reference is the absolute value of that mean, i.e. 1.3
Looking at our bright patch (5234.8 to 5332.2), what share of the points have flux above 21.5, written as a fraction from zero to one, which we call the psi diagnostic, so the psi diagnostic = 0.6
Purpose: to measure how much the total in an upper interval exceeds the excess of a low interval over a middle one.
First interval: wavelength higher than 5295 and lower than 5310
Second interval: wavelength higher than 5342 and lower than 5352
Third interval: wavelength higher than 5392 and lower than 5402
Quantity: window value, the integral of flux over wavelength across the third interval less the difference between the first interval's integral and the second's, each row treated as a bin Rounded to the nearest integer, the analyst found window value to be 106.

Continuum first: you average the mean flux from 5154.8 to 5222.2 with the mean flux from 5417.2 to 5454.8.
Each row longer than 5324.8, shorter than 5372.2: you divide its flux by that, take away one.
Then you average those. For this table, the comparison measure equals 0.086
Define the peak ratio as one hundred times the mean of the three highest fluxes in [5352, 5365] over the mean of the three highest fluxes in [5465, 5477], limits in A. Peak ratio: 101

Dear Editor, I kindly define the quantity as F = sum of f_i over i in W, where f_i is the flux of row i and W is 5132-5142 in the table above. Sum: 78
